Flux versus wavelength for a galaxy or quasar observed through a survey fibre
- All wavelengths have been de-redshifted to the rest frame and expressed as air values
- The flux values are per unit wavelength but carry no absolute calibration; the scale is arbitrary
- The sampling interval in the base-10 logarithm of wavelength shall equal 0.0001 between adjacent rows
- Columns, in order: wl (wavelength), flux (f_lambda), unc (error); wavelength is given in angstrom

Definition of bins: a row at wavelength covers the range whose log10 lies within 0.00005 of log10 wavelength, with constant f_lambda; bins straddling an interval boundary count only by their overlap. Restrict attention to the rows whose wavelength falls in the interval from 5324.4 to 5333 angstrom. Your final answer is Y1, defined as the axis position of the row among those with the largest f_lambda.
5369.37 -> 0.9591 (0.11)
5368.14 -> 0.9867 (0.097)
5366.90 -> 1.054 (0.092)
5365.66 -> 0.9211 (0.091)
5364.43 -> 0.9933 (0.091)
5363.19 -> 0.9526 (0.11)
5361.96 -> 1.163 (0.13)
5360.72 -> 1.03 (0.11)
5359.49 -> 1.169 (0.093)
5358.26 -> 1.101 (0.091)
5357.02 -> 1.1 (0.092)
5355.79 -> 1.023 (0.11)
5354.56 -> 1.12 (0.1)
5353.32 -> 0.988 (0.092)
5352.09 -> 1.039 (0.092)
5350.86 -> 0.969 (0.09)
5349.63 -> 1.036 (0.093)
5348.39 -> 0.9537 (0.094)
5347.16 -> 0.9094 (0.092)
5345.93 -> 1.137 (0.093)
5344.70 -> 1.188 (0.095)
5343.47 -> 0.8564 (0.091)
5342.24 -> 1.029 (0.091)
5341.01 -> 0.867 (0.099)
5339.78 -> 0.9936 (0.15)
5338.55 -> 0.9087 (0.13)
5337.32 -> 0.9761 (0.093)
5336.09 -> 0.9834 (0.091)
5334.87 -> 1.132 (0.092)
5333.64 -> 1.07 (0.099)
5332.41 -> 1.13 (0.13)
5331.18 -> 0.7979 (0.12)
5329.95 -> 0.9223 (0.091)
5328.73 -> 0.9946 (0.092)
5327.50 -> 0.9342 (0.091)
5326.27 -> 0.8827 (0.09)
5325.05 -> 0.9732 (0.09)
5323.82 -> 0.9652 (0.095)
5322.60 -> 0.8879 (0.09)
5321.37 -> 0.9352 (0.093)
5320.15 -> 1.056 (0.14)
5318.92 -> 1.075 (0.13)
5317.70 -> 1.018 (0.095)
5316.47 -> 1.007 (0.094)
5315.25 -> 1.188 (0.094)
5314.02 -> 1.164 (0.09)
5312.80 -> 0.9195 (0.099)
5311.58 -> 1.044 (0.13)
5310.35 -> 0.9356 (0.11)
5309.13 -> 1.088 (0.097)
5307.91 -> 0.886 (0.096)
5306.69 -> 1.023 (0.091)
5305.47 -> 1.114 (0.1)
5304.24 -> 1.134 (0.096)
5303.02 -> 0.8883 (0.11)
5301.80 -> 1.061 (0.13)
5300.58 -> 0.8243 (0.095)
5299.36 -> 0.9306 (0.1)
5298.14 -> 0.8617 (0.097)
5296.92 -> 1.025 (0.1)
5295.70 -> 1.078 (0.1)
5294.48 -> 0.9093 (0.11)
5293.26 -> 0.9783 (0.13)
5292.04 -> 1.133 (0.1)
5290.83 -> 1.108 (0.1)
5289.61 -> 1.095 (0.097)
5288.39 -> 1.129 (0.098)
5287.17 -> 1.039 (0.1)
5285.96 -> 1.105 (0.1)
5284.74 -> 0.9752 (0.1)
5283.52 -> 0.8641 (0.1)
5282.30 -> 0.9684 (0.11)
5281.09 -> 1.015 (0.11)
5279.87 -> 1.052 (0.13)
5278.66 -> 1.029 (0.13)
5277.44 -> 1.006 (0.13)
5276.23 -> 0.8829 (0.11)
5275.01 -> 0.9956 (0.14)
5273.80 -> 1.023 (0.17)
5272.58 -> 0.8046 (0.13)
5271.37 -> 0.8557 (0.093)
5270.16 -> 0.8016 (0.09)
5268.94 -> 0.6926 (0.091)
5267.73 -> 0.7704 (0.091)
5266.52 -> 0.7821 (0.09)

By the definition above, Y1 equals 5332.41 angstrom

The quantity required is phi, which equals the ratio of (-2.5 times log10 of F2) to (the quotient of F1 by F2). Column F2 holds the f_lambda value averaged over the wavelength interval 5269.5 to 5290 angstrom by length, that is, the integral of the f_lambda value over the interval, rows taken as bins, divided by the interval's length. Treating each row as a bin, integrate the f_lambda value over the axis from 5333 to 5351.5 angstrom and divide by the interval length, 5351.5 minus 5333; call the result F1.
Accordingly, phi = 0.025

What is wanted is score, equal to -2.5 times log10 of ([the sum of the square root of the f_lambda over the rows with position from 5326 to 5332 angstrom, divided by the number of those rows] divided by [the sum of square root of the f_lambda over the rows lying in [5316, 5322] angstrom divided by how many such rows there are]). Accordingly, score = 0.06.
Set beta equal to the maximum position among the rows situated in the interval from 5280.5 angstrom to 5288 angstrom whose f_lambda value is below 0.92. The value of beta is 5283.52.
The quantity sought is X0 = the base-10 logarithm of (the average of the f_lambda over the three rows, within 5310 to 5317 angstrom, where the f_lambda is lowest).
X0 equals -0.020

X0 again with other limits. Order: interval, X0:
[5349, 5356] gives -0.003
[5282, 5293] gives -0.029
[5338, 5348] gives -0.057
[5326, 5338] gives -0.062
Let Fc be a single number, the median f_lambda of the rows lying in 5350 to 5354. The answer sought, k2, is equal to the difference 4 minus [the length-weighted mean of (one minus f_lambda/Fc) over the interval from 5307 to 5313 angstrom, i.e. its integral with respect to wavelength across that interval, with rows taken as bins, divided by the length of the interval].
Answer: 3.99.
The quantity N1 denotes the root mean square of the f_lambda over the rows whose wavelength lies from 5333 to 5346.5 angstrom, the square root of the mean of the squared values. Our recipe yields 1.02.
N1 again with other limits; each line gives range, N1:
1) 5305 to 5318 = 1.04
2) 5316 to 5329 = 0.98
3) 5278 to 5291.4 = 1.04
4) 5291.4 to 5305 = 0.99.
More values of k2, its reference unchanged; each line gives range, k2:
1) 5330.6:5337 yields 4.03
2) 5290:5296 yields 4.05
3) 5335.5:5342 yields 3.96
